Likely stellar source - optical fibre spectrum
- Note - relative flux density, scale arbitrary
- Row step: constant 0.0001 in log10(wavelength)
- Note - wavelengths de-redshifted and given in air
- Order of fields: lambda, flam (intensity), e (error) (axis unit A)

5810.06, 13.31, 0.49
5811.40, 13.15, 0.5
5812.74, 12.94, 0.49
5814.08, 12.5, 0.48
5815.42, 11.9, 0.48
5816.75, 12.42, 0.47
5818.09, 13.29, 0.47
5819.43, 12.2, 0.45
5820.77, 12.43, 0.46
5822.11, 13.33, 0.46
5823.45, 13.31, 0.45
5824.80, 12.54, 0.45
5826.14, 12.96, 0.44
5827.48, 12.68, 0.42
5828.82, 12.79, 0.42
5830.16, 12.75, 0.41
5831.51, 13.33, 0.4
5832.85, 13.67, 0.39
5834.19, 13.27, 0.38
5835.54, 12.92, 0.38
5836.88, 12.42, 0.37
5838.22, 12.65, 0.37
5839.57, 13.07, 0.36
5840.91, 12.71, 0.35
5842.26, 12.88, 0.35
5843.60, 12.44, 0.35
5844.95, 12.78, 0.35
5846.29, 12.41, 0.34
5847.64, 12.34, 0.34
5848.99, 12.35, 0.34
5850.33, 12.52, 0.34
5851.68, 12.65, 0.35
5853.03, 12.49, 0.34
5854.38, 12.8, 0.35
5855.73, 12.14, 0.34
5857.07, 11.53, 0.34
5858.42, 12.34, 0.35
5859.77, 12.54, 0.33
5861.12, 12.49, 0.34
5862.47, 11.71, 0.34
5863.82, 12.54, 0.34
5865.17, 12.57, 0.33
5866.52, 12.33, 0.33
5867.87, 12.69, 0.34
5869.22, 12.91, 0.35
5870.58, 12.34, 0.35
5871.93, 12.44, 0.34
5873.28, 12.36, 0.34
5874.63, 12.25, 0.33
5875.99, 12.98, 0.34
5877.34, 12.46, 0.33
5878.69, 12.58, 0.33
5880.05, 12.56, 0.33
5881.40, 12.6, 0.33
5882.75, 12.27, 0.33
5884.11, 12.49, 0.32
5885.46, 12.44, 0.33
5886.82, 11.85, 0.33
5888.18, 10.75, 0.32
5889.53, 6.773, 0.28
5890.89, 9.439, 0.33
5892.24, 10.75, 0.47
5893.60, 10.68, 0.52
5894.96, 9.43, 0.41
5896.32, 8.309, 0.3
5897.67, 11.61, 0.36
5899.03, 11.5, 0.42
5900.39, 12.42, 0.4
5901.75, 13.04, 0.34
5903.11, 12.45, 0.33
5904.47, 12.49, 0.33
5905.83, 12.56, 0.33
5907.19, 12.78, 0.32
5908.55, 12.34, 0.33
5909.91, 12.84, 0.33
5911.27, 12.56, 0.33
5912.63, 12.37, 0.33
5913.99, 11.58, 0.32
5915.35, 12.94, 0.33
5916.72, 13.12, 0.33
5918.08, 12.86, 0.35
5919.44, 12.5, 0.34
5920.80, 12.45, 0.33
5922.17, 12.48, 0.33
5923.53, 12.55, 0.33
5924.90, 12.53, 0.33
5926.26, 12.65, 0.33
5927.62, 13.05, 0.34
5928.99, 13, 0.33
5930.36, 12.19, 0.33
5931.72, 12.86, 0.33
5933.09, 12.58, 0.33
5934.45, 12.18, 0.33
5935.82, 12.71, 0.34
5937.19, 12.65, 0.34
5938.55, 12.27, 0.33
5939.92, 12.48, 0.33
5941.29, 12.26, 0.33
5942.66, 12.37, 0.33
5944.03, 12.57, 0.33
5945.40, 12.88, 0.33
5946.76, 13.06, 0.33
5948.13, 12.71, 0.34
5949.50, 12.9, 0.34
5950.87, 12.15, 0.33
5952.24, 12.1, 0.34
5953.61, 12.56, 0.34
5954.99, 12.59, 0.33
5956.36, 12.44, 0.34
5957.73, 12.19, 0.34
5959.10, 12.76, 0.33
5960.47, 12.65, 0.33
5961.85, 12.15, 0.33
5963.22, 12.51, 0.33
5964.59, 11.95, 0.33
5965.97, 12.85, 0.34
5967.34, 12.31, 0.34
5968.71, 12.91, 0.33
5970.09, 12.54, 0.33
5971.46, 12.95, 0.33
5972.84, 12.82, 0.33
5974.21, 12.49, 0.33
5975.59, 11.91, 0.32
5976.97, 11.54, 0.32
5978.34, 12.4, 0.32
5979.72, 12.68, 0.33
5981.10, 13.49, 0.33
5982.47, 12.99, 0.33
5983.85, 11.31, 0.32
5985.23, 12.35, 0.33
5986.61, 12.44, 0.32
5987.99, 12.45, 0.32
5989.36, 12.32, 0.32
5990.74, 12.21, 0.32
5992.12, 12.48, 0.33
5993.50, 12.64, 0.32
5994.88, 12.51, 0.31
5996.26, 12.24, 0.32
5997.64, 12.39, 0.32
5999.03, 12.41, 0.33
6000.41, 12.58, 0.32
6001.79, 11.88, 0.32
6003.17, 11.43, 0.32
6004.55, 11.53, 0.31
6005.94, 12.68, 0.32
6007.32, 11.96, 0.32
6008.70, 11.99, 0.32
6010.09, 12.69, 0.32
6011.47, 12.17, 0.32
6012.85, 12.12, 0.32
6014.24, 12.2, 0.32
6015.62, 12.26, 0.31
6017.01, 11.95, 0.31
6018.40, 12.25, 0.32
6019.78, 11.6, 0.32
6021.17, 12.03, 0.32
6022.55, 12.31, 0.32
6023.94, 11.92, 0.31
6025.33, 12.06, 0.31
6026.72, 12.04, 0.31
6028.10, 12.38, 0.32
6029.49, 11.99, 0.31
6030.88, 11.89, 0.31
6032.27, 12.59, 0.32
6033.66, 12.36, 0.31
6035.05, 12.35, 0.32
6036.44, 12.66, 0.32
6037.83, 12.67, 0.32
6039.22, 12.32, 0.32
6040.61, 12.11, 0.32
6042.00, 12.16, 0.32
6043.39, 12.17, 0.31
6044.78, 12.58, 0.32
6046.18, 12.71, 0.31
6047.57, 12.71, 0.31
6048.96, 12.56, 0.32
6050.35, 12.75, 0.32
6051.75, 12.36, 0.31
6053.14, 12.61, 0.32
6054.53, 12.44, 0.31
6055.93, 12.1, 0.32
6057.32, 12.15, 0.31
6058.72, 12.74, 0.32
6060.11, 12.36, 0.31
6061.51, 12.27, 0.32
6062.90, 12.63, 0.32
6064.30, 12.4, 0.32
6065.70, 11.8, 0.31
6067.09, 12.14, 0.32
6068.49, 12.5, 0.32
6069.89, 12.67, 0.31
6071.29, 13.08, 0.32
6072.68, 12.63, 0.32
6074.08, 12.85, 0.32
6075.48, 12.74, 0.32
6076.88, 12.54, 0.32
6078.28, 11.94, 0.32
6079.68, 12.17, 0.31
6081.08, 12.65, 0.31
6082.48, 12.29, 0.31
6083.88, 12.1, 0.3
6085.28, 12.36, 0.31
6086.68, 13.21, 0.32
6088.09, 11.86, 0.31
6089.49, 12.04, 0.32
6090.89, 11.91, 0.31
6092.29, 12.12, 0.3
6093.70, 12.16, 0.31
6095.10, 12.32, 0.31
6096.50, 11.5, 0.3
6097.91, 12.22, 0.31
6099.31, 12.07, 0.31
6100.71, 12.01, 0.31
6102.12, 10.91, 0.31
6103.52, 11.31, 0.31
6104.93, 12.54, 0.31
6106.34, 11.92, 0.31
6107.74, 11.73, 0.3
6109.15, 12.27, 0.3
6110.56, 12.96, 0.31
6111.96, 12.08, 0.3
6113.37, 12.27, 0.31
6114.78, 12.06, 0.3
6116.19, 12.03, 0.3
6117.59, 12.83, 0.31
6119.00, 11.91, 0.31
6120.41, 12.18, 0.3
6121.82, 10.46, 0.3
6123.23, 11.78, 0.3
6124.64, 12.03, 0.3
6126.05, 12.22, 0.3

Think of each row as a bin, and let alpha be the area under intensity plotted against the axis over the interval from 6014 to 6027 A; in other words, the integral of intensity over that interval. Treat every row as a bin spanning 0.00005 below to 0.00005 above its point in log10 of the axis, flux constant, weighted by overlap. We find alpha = 157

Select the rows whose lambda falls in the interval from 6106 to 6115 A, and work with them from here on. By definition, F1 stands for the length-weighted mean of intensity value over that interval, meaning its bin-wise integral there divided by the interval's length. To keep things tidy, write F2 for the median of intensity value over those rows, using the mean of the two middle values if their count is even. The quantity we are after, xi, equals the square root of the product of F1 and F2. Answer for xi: 12.1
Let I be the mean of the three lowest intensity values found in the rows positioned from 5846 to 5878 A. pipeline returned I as 11.8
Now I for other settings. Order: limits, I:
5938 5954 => 12.2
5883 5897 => 8.2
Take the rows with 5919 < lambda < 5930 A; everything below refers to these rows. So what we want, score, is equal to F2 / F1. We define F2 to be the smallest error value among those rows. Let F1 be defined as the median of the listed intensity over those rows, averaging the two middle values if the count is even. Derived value 0.0263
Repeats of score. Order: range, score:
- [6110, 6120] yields 0.0248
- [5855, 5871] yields 0.0266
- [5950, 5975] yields 0.0263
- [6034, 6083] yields 0.0248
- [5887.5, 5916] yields 0.0227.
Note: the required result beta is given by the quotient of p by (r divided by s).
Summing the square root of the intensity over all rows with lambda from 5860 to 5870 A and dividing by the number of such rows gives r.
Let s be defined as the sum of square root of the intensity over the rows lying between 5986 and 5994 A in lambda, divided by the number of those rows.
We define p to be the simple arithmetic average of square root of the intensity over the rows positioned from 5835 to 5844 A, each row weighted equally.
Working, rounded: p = 3.57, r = 3.53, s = 3.52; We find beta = 3.56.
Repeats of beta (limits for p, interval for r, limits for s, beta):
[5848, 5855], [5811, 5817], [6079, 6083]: 3.51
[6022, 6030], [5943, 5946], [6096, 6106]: 3.35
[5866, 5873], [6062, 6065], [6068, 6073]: 3.57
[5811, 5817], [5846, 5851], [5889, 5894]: 3.08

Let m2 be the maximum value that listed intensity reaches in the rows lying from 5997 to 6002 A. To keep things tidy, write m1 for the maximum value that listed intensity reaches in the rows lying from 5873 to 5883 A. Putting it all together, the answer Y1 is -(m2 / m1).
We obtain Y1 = -0.97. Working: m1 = 12.98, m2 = 12.58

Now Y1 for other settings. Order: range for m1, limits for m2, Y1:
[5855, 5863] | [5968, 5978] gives -1.03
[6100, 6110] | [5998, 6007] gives -1.01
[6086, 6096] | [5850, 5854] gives -0.96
